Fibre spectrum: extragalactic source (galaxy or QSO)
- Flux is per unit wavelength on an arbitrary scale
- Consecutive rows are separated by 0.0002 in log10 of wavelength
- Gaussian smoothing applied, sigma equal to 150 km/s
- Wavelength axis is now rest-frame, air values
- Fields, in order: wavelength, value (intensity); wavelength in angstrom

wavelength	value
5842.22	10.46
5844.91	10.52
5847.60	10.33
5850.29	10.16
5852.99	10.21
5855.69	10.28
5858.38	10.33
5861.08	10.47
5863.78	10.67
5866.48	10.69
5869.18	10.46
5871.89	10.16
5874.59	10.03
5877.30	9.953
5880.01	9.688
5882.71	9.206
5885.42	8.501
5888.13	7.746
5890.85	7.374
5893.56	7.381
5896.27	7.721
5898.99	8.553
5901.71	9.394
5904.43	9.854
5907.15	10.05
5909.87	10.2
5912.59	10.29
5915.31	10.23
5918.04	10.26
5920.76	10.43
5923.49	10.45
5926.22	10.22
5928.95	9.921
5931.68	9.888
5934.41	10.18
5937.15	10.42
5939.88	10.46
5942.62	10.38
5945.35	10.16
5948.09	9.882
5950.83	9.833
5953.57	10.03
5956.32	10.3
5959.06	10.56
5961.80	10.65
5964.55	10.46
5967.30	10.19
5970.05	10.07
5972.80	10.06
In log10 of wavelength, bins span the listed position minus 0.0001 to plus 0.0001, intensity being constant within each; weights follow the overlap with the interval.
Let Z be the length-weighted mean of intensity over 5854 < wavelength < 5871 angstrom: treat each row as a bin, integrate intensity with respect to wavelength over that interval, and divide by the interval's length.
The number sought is 10.5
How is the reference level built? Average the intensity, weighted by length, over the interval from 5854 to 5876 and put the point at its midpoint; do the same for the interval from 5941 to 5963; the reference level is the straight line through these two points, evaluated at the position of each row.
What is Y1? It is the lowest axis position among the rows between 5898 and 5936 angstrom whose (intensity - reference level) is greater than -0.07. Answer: 5912.59 angstrom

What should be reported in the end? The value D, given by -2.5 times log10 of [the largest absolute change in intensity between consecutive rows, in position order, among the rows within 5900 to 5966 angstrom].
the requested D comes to 0.84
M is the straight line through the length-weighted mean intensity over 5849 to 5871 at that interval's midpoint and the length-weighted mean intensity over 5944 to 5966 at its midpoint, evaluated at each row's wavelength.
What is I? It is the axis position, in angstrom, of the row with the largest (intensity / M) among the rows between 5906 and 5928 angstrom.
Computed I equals 5923.49 angstrom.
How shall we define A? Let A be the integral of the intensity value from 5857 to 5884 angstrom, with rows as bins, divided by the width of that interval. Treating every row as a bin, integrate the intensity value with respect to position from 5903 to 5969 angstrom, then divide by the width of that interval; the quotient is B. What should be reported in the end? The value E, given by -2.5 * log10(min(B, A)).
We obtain -2.52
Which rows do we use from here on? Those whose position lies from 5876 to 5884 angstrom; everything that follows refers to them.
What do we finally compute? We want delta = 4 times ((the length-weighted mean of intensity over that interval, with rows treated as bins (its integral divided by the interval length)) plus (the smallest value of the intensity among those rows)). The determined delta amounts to 75.3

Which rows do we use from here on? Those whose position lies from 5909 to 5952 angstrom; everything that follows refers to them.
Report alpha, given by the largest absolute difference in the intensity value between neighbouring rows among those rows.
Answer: 0.3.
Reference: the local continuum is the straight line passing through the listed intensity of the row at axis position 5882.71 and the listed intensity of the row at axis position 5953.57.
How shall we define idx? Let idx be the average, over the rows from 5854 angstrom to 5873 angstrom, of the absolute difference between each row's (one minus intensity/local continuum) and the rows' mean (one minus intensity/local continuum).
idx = 0.016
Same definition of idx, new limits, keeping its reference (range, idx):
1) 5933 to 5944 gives 0.008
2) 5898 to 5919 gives 0.041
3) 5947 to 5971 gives 0.023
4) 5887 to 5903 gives 0.063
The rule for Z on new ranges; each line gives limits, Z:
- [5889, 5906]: 8.4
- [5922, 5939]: 10.2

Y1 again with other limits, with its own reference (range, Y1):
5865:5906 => 5866.48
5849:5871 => 5858.38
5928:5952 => 5937.15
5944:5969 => 5956.32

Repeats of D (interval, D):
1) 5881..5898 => 0.31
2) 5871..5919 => 0.19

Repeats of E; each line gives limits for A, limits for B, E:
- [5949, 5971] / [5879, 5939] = -2.44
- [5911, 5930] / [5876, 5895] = -2.33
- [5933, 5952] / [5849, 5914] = -2.45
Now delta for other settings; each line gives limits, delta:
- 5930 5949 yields 80.3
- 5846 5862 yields 81.8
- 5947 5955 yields 79.0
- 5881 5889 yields 65.4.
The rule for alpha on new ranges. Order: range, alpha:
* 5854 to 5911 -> 0.8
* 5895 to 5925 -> 0.8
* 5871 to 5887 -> 0.7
